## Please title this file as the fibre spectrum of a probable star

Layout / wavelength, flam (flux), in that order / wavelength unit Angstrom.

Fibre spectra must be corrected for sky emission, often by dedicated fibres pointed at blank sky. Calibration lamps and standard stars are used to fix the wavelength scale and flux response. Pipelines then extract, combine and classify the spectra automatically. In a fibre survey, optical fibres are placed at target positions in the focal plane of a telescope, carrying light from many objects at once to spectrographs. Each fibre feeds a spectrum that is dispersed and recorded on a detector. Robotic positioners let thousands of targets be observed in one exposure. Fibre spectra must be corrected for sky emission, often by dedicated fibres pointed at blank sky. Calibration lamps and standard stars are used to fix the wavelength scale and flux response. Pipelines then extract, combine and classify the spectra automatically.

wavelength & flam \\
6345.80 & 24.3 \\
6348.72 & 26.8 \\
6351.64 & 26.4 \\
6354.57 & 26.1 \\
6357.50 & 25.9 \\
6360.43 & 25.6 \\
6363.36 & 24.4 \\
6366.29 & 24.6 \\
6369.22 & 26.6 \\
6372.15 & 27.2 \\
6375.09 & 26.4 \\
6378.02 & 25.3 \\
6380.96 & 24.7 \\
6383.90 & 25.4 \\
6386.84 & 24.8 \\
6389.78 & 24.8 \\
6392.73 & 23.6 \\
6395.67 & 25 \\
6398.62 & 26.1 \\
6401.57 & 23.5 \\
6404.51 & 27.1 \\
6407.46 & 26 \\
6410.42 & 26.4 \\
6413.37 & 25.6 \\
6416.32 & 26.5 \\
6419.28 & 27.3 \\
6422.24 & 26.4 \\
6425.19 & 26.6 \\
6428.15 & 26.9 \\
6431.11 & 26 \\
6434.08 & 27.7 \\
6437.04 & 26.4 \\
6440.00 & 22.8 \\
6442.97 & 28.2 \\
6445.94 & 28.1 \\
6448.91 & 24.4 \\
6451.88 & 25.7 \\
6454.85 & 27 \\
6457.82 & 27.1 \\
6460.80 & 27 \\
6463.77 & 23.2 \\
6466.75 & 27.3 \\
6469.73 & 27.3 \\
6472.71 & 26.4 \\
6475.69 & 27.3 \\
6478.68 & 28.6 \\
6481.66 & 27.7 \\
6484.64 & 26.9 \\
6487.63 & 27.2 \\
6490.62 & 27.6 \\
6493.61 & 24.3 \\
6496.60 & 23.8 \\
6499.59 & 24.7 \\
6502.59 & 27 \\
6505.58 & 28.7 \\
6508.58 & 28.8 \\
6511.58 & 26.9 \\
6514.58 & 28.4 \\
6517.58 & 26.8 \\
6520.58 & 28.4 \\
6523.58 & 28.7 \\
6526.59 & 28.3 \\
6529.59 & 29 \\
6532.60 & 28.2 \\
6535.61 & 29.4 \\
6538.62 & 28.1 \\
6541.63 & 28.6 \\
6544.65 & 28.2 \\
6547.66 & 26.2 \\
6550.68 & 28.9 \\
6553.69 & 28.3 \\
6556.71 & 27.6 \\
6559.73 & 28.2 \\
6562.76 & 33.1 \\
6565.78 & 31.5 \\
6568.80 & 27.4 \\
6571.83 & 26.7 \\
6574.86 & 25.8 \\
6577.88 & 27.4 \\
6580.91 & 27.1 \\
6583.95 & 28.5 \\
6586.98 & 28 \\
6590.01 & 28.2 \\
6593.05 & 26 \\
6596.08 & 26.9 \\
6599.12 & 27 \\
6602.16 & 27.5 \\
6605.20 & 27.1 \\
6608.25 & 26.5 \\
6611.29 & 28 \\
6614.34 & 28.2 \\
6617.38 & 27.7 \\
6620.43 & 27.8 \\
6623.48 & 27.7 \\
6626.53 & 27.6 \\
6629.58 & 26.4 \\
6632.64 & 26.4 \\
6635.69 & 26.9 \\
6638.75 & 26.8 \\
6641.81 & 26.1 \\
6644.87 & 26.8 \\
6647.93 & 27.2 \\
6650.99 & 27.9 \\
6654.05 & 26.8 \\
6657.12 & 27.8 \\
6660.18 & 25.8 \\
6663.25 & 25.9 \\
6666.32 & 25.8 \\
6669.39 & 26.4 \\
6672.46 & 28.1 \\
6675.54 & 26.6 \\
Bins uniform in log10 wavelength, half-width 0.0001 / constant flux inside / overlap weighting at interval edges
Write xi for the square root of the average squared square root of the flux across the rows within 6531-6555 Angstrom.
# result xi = 5.31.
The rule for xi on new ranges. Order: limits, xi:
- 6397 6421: 5.11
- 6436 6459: 5.12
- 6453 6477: 5.16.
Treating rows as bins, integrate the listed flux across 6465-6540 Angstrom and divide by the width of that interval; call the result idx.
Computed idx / 27.4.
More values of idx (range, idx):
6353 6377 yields 25.8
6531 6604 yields 28.0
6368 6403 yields 25.3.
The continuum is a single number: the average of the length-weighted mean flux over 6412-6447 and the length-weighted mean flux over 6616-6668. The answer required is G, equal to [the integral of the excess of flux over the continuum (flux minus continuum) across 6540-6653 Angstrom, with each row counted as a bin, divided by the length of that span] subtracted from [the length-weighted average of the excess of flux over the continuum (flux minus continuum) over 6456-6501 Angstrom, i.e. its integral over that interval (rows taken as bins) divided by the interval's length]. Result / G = -1.2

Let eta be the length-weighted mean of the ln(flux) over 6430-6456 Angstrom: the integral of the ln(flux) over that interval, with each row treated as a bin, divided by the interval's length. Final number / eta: 3.27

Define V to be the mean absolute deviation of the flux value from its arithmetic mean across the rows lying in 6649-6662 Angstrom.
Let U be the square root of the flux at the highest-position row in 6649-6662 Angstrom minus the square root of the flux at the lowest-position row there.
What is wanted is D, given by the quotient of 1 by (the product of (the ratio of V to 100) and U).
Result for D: -637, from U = -0.20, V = 0.8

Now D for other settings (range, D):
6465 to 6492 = 8732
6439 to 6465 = 1405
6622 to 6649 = -4993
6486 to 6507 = 429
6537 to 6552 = 1854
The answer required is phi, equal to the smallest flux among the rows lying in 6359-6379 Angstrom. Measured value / 24.4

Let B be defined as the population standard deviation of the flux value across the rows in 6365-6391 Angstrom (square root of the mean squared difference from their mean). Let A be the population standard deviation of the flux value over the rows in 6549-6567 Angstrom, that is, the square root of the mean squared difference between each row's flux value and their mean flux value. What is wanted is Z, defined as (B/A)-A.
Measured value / -1.5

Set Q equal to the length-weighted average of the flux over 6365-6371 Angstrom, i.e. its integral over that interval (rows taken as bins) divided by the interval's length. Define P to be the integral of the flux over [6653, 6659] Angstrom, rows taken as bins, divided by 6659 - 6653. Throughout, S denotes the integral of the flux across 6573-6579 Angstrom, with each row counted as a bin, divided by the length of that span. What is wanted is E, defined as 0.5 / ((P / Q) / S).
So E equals 12.5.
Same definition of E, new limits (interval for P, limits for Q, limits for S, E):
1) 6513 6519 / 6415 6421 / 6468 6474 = 13.1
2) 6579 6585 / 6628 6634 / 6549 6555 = 13.6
